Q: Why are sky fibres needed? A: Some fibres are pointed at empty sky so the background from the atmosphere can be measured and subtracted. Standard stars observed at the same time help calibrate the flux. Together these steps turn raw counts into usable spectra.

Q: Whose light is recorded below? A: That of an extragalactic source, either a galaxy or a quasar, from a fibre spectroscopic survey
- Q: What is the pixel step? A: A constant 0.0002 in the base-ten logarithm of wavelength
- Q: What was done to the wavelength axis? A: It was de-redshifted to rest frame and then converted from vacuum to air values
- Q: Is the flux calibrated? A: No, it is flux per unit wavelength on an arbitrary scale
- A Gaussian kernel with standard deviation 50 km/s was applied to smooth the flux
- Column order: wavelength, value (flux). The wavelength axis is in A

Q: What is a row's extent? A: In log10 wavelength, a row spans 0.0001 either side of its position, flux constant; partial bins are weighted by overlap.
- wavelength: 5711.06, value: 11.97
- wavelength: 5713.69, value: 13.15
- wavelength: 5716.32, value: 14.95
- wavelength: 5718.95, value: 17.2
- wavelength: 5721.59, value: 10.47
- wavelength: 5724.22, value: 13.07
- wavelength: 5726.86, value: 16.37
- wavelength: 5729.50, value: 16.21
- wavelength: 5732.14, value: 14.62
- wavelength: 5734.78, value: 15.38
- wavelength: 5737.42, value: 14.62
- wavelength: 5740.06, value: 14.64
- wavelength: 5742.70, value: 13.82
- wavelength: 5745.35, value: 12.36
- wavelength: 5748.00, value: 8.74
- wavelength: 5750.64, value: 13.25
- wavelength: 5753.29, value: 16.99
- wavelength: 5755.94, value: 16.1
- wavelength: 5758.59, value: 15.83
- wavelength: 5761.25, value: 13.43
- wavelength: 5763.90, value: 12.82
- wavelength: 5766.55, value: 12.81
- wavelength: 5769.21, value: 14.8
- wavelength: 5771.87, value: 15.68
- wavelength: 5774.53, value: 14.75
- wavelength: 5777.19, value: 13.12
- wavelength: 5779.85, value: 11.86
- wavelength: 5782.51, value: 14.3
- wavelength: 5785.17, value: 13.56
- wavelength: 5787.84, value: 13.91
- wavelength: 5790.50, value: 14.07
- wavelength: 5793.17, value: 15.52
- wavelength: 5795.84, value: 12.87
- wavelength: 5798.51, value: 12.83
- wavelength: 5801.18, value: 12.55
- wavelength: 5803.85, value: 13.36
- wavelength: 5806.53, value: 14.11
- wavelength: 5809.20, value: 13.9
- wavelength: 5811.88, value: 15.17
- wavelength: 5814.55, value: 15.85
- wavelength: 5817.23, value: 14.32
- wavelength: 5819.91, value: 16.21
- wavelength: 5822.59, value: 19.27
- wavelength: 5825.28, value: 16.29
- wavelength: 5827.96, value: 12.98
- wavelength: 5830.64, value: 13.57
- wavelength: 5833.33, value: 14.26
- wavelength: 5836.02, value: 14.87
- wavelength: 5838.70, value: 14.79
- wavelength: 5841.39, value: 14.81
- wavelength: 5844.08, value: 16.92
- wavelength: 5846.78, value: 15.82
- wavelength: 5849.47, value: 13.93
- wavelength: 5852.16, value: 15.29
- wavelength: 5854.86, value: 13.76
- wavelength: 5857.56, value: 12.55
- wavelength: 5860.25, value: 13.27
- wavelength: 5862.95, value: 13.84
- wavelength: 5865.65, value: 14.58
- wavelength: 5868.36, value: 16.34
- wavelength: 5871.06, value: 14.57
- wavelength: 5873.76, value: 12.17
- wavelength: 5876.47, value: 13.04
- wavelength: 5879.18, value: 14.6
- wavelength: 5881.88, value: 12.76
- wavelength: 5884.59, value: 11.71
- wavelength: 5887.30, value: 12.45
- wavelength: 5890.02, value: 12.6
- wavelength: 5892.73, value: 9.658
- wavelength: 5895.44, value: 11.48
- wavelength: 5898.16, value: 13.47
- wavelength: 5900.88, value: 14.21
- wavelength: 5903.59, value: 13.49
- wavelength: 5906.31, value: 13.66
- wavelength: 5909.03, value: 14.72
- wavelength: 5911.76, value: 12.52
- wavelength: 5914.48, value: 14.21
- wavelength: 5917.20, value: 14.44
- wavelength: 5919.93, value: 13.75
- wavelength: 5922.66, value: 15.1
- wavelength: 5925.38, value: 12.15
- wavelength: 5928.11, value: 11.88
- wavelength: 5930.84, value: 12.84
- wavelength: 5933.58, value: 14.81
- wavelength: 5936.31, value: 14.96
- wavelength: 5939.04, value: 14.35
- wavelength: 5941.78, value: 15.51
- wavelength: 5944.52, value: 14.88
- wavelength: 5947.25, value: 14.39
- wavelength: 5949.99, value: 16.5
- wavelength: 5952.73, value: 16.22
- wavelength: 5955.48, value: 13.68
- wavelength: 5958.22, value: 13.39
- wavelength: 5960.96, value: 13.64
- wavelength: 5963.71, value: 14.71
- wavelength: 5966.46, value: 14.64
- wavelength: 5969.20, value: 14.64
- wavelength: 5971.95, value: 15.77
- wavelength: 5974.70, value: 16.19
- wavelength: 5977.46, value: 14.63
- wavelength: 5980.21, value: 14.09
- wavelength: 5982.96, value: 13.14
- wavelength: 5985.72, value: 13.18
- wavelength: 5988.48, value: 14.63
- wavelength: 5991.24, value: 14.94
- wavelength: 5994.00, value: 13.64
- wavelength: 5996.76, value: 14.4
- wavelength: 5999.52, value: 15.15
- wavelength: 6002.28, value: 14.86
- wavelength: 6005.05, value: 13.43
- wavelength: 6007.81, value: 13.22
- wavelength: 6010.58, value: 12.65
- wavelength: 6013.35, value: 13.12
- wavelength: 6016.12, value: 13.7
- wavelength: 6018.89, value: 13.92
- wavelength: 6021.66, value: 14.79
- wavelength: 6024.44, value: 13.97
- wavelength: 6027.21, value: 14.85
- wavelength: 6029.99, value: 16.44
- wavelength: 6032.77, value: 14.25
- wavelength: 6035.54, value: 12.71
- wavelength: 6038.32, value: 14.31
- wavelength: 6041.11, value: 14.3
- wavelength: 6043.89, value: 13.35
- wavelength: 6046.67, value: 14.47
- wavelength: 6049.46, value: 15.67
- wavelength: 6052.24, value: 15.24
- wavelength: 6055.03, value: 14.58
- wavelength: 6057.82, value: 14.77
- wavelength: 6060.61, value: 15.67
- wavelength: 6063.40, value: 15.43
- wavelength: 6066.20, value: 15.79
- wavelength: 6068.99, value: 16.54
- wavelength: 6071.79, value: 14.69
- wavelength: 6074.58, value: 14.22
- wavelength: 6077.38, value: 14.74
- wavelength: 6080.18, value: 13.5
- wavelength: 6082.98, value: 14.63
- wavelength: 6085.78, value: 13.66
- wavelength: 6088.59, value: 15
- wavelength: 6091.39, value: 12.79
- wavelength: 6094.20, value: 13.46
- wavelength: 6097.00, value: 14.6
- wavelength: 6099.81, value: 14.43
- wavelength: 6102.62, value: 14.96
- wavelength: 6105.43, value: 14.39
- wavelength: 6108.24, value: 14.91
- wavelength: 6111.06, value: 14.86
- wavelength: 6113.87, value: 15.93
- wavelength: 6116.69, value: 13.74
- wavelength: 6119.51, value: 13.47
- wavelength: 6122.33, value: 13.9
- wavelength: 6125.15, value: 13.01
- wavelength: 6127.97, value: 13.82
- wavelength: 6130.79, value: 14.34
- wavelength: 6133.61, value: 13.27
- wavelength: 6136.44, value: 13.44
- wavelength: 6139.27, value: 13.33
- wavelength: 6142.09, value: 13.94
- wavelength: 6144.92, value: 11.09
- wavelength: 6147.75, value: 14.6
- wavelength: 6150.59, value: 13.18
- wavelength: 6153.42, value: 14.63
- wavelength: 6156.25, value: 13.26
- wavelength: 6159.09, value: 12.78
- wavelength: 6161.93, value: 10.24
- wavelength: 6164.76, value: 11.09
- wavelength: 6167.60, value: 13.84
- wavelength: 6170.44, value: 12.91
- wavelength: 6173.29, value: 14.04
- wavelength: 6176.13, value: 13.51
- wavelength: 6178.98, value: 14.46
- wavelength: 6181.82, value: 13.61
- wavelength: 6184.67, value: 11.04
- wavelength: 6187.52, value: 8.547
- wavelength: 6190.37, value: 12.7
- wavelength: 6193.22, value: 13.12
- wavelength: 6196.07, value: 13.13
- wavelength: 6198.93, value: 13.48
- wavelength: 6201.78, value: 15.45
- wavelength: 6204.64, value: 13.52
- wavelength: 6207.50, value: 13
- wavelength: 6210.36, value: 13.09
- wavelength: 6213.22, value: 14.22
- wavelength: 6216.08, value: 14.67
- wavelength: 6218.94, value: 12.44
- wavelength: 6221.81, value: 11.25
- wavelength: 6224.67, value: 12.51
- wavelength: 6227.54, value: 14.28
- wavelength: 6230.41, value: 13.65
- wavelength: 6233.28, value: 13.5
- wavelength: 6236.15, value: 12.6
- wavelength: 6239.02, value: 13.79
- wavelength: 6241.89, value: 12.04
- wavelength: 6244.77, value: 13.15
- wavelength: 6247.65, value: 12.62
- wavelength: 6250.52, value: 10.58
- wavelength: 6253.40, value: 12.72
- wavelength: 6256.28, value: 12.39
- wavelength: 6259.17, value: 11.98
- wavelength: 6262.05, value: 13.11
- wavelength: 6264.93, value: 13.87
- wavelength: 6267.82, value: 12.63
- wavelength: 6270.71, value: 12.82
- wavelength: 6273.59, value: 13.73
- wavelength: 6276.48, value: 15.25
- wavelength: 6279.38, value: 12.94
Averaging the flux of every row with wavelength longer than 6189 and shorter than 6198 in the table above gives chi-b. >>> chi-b 13.0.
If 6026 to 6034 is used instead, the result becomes 15.2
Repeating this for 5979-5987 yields 13.5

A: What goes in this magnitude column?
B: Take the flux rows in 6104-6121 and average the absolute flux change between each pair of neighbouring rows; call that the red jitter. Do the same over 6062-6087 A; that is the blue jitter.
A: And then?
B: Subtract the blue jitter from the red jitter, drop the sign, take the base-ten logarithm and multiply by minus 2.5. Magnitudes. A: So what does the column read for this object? 2.6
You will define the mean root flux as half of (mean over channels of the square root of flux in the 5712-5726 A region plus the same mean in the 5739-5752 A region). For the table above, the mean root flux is 3.615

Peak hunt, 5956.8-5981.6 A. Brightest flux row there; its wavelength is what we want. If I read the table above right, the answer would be 5974.70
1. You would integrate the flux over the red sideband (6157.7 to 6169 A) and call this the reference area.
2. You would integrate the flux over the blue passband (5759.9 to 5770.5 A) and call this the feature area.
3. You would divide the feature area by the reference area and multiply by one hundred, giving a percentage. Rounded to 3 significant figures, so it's 105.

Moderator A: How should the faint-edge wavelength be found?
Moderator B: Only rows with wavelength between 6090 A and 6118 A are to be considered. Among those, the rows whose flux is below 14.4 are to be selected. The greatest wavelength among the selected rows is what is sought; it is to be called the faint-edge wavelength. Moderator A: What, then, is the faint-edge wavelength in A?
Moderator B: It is 6116.69 A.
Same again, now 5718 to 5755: 5750.64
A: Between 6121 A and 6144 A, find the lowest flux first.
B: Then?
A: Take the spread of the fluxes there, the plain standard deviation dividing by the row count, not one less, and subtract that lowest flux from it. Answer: -12.6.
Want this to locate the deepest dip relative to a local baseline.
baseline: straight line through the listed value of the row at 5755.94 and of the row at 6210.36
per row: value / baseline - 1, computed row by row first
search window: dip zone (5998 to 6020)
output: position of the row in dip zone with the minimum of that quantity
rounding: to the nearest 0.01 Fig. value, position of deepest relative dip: 6010.58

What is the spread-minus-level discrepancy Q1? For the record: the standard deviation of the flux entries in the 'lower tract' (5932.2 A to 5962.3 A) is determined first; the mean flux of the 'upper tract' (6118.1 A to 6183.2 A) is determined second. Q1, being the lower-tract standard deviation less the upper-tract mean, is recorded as -12.3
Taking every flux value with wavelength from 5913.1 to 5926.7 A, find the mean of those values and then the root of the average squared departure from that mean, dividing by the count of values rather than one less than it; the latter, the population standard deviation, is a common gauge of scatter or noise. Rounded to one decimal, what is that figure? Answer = 1.0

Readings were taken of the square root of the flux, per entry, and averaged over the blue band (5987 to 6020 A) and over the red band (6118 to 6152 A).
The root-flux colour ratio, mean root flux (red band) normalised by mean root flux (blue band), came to 0.98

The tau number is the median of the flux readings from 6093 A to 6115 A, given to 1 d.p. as 14.7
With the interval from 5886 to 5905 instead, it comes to 12.6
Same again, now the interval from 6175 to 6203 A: 13.3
